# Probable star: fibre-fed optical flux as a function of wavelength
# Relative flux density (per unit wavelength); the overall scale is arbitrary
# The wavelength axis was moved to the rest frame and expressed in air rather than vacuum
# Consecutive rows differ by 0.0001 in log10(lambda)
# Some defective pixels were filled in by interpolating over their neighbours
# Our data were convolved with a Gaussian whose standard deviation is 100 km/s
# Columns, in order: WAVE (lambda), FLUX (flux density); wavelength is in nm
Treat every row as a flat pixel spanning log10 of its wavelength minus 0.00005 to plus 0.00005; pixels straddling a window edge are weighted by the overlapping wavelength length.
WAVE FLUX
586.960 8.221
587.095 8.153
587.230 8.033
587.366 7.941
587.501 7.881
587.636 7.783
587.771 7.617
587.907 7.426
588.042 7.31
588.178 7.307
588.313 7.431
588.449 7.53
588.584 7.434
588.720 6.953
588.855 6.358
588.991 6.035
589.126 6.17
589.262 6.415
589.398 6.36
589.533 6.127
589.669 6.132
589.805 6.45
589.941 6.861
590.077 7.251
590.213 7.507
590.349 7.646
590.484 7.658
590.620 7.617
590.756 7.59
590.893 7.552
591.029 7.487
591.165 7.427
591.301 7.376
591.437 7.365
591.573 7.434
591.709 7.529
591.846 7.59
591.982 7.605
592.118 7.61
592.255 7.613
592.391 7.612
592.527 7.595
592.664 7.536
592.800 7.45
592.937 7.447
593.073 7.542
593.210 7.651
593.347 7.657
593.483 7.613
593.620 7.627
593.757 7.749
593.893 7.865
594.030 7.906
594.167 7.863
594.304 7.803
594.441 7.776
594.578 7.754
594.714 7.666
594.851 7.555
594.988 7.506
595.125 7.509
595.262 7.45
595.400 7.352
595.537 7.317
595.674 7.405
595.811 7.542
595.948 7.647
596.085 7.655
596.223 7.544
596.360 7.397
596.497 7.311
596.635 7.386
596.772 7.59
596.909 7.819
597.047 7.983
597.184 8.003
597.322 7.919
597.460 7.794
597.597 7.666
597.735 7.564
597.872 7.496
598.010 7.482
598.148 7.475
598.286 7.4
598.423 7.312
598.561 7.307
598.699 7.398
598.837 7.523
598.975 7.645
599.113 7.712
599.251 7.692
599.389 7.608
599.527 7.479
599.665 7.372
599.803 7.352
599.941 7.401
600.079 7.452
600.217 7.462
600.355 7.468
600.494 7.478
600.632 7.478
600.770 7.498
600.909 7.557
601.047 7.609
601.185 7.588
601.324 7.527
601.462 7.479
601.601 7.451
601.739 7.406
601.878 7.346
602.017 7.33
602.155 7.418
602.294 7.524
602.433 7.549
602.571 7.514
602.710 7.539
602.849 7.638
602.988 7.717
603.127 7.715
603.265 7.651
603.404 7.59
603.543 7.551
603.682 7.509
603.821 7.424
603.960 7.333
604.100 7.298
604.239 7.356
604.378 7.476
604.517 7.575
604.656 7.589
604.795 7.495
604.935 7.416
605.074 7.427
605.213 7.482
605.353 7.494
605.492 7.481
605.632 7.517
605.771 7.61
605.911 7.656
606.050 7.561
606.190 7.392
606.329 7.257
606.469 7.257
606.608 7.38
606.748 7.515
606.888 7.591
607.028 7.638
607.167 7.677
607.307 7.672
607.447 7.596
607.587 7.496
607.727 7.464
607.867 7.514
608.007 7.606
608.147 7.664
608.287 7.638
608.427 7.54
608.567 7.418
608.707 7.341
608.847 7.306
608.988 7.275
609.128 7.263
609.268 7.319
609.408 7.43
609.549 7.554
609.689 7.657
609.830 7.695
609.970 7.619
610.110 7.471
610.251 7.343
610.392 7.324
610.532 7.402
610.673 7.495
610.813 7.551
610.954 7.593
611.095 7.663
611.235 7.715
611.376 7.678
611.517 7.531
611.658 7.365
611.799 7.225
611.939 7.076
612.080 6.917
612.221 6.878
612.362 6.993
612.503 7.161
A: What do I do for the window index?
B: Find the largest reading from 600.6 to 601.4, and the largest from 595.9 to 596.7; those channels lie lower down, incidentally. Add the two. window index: 15.3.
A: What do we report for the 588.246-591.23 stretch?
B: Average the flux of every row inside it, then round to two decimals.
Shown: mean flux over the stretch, 7.00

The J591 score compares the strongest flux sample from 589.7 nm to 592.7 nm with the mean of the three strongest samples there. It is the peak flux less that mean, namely 0.0177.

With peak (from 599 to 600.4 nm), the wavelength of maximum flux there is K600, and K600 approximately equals 599.113 nm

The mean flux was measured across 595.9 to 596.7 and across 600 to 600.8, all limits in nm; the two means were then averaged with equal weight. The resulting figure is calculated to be 7.48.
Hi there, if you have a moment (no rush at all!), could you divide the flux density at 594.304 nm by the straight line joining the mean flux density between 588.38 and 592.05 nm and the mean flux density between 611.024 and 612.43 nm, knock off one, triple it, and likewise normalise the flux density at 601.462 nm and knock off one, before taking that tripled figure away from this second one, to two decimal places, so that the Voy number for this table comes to -0.24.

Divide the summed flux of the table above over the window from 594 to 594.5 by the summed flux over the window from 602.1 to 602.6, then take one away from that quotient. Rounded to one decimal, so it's 0.0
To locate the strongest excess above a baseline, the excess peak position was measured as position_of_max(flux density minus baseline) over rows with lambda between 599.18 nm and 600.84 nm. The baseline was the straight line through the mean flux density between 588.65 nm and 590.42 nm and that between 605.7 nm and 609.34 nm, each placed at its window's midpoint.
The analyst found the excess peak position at 599.251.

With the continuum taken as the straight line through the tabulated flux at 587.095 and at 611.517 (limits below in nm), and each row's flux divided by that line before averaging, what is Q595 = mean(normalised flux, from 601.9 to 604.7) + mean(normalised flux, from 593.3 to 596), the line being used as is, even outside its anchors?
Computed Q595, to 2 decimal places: 1.93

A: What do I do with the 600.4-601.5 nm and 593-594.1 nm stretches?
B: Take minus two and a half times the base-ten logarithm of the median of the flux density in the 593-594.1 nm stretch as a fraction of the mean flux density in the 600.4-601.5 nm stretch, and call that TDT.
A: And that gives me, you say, -0.018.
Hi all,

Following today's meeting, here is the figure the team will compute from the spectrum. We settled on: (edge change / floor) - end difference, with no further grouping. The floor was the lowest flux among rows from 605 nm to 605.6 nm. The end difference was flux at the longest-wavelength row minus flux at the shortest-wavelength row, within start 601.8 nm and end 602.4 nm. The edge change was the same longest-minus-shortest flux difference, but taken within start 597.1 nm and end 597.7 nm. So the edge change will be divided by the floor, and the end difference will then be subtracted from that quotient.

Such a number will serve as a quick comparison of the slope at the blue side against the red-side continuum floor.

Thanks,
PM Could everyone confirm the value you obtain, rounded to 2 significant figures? -0.22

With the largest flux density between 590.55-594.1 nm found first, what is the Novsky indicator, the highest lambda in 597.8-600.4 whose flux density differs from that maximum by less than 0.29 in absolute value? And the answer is 599.251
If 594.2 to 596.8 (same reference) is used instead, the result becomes 596.085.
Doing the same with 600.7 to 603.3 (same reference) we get 603.265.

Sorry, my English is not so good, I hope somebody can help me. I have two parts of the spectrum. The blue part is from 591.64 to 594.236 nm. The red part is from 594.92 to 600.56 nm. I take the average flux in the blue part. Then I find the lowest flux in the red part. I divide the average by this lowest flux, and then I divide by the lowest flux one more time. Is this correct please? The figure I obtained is 0.143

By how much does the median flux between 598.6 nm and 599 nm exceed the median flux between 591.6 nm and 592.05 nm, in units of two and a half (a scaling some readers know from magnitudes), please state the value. -0.027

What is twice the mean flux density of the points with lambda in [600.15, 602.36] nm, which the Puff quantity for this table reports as 14.95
